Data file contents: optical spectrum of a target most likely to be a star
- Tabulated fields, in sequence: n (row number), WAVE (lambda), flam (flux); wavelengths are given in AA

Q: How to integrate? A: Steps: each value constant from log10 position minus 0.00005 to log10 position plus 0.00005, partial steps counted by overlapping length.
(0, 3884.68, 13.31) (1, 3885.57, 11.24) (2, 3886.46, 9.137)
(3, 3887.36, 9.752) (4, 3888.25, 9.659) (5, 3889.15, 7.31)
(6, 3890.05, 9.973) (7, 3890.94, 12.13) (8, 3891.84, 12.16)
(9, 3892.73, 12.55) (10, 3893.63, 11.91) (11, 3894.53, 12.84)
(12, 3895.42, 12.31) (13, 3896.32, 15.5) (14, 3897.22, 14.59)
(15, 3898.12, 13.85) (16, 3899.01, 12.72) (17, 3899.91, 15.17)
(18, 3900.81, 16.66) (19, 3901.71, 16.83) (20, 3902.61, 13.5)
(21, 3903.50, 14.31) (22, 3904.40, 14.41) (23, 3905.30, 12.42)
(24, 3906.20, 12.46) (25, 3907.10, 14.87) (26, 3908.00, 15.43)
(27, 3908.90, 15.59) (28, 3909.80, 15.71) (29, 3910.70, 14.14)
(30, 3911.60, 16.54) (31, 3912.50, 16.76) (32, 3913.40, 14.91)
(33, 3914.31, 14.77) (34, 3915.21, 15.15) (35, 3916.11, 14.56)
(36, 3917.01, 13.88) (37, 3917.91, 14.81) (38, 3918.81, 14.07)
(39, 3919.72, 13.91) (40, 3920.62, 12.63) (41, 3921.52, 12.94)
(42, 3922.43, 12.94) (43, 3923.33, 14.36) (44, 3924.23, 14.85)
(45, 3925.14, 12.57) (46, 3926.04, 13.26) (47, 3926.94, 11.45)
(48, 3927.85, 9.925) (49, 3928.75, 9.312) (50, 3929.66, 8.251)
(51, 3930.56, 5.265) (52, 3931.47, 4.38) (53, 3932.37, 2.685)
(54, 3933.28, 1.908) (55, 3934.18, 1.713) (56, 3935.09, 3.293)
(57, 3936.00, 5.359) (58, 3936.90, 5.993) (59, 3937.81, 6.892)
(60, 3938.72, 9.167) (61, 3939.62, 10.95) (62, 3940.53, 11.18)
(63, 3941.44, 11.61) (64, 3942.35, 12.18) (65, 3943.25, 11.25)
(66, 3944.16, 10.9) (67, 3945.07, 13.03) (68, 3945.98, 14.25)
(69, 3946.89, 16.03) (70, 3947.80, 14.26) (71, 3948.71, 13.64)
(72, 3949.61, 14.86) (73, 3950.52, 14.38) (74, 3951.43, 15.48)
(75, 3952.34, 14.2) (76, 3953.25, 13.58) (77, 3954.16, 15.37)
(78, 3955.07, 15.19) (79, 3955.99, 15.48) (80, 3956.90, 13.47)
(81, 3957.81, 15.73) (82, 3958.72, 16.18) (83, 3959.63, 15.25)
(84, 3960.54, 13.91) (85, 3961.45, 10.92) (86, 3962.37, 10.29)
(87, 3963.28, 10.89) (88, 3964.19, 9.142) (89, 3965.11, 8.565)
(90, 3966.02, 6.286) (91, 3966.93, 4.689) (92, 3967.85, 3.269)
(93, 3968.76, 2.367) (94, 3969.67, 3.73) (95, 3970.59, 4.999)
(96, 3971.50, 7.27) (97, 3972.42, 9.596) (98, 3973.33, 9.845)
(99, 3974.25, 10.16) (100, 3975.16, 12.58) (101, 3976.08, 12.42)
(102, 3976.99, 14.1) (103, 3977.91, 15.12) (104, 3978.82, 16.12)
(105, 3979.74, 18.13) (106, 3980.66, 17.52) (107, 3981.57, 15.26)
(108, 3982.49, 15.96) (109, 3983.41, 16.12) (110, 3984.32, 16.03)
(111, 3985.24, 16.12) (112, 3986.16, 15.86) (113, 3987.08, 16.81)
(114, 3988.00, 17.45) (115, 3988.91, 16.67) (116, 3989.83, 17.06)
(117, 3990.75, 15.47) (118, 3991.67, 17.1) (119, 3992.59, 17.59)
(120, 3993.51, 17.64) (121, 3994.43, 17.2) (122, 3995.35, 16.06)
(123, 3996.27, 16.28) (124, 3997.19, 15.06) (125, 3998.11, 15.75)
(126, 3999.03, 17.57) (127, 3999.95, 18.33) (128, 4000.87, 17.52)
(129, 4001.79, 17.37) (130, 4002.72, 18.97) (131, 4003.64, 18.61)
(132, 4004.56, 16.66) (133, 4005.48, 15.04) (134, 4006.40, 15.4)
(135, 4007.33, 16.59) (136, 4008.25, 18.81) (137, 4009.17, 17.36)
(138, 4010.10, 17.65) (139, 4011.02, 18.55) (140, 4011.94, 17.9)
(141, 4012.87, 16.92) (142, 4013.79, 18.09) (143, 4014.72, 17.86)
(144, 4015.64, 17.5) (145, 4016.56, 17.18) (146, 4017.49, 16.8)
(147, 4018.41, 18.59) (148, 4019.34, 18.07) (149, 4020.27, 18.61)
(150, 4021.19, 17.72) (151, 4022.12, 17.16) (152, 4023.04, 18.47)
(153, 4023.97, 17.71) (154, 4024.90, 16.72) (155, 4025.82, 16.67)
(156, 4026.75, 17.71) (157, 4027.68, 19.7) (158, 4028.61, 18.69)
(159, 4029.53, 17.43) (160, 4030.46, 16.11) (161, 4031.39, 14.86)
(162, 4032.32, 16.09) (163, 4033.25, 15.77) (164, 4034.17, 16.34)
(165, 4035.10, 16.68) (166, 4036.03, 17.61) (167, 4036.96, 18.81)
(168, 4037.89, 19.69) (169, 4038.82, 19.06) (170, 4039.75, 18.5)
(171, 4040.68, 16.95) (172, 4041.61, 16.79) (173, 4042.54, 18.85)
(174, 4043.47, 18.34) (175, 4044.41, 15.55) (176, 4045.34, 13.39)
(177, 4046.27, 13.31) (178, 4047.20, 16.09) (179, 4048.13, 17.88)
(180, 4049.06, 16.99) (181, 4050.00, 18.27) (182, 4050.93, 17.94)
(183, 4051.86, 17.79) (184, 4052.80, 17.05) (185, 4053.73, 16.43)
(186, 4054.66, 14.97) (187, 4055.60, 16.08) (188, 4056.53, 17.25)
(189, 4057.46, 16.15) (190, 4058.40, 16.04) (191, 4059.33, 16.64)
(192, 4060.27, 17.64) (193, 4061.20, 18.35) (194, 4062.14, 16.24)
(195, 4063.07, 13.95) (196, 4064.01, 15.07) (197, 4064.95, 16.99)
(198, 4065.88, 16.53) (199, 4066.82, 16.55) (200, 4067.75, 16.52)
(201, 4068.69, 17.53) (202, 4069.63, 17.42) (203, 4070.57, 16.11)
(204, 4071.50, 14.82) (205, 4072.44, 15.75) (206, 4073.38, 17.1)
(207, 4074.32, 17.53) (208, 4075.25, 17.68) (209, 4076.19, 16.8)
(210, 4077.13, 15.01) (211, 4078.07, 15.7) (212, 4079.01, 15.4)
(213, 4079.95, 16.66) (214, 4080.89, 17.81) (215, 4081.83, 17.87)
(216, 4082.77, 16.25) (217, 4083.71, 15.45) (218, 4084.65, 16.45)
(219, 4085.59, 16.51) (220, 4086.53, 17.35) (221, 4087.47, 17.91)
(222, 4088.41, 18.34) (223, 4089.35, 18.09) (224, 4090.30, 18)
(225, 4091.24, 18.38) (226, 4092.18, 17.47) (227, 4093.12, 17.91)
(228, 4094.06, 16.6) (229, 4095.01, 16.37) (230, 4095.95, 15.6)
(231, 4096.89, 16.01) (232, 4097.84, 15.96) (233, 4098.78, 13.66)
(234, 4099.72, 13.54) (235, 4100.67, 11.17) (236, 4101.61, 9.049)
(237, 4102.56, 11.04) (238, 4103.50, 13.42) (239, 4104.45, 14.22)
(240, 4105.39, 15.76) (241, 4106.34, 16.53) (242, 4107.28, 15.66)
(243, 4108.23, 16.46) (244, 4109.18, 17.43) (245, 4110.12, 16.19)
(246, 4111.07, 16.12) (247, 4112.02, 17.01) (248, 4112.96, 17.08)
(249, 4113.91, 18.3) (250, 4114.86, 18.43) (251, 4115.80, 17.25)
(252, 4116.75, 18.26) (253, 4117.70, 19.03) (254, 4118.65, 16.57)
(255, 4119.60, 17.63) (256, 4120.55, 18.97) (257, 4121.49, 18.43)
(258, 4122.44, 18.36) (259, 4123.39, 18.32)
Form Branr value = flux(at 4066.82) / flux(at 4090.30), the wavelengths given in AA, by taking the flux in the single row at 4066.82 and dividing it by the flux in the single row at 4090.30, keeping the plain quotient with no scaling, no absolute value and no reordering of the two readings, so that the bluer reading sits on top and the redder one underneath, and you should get 0.92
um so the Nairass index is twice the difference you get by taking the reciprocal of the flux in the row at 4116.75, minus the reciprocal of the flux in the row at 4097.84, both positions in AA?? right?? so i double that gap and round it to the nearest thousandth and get -0.016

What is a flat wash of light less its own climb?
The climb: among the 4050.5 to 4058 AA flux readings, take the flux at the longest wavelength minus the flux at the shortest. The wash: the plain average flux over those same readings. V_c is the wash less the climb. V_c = 18.5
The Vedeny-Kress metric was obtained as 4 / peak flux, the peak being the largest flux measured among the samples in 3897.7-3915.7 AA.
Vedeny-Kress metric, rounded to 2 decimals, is 0.24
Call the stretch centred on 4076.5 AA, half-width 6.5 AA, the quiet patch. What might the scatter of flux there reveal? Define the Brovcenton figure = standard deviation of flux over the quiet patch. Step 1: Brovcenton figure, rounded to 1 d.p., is 1.0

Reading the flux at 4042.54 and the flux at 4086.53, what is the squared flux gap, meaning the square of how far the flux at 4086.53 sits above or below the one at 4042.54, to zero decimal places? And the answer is 2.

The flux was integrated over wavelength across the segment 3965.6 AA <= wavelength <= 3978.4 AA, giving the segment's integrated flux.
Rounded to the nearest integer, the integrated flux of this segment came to 107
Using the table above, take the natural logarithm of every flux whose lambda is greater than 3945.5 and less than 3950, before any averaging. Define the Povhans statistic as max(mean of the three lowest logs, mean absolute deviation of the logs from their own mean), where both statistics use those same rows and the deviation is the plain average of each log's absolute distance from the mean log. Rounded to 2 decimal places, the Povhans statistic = 2.64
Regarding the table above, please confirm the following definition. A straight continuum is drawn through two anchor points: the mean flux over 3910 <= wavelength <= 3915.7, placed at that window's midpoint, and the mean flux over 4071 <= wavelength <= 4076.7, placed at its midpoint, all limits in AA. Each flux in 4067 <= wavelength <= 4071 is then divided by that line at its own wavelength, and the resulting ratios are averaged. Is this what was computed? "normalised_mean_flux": 1.02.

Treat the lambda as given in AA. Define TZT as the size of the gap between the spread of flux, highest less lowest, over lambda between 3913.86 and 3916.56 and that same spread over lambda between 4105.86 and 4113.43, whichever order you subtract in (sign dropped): 1.2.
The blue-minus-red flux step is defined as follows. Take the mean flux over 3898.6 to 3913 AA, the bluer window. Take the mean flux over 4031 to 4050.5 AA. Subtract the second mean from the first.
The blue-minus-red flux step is -2.1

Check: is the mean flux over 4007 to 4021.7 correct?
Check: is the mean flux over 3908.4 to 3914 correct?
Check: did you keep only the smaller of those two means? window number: 16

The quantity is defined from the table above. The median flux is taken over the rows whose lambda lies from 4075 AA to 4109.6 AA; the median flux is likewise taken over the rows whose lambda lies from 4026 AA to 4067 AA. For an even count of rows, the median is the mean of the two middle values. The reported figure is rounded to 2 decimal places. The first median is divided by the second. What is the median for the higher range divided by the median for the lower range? 0.98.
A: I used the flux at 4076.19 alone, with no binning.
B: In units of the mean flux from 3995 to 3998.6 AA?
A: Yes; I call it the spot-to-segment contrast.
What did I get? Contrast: 1.06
